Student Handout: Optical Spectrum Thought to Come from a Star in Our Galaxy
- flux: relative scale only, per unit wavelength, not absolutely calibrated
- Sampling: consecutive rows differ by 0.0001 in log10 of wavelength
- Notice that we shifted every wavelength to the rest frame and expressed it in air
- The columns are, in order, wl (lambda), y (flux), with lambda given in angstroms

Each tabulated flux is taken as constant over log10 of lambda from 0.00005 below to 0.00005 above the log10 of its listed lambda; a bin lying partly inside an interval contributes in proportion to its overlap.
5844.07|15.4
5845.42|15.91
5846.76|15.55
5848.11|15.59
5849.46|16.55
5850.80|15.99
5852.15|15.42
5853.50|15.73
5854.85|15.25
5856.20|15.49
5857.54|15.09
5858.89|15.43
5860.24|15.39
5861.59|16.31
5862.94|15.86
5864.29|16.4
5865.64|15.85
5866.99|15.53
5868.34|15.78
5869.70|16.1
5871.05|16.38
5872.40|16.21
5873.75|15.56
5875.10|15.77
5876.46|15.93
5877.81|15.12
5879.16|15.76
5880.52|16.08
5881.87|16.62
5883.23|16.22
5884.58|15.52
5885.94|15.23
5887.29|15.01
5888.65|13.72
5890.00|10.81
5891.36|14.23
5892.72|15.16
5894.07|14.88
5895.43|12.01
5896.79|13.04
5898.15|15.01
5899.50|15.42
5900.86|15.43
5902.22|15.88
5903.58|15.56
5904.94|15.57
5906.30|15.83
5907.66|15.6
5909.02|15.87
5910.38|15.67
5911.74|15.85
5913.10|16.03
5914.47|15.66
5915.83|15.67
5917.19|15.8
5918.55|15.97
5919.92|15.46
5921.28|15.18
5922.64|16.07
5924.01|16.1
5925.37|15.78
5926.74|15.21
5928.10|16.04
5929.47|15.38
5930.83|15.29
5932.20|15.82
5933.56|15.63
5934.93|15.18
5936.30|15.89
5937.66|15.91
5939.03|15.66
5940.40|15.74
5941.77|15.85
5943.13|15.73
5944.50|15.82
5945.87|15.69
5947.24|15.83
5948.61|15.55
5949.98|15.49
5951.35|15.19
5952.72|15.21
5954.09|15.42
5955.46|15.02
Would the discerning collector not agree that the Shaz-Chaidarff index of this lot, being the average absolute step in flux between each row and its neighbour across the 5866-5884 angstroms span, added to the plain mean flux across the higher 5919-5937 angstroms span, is 16.0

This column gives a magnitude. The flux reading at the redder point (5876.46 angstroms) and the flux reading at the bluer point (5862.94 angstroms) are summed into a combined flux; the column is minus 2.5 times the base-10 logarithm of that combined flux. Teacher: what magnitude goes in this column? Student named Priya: -3.76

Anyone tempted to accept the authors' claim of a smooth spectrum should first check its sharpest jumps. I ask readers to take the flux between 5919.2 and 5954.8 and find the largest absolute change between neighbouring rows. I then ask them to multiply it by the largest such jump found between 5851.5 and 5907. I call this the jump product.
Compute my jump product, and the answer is 3.04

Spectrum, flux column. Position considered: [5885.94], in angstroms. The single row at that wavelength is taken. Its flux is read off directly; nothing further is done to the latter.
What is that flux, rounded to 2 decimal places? 15.23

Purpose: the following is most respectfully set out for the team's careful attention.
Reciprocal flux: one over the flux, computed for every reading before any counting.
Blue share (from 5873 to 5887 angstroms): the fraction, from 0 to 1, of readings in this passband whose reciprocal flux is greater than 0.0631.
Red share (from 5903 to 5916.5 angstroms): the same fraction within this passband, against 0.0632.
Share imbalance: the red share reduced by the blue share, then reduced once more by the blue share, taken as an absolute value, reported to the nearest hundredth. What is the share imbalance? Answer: 0.60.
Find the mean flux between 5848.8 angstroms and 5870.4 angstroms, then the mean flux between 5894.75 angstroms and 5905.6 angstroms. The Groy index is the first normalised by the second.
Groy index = 1.07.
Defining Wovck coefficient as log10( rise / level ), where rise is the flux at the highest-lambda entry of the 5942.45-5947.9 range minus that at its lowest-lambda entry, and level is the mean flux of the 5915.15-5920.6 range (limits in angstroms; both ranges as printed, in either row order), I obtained -2.20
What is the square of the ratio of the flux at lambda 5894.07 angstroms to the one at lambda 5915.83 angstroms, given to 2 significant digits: 0.90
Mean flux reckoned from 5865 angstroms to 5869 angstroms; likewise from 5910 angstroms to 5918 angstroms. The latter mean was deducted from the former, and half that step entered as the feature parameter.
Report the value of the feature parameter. -0.03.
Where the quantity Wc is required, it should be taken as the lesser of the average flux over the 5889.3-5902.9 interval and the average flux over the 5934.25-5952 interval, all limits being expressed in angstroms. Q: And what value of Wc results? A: 14.2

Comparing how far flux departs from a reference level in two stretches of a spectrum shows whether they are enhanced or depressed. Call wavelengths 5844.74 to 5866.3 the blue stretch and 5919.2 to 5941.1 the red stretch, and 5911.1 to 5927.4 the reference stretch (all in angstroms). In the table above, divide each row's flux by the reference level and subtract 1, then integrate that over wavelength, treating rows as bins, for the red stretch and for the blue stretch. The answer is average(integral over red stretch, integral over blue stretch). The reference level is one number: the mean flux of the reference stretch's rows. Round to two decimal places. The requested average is -0.05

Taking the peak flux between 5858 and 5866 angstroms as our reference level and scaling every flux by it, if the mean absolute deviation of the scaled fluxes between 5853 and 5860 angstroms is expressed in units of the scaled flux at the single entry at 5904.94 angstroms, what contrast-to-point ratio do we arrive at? 0.012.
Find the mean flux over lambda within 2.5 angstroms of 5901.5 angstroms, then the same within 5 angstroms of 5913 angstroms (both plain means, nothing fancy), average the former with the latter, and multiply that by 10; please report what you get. 156.8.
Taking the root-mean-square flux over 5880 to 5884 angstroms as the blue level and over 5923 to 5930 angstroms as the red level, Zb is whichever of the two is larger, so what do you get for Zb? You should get 16.3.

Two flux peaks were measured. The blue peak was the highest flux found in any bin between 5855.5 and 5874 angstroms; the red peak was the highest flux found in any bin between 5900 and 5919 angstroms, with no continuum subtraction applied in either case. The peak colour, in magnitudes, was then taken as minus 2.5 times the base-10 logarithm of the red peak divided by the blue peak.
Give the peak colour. 0.025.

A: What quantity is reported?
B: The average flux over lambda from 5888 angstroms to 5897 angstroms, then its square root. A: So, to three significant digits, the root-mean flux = 3.66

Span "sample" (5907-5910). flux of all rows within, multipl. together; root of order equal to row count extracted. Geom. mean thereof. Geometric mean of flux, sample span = 15.7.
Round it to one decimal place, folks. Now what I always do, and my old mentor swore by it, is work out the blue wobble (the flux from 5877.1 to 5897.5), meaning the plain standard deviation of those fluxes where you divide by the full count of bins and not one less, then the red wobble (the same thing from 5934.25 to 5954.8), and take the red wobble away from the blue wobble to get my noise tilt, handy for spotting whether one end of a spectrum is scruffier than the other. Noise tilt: 1.3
